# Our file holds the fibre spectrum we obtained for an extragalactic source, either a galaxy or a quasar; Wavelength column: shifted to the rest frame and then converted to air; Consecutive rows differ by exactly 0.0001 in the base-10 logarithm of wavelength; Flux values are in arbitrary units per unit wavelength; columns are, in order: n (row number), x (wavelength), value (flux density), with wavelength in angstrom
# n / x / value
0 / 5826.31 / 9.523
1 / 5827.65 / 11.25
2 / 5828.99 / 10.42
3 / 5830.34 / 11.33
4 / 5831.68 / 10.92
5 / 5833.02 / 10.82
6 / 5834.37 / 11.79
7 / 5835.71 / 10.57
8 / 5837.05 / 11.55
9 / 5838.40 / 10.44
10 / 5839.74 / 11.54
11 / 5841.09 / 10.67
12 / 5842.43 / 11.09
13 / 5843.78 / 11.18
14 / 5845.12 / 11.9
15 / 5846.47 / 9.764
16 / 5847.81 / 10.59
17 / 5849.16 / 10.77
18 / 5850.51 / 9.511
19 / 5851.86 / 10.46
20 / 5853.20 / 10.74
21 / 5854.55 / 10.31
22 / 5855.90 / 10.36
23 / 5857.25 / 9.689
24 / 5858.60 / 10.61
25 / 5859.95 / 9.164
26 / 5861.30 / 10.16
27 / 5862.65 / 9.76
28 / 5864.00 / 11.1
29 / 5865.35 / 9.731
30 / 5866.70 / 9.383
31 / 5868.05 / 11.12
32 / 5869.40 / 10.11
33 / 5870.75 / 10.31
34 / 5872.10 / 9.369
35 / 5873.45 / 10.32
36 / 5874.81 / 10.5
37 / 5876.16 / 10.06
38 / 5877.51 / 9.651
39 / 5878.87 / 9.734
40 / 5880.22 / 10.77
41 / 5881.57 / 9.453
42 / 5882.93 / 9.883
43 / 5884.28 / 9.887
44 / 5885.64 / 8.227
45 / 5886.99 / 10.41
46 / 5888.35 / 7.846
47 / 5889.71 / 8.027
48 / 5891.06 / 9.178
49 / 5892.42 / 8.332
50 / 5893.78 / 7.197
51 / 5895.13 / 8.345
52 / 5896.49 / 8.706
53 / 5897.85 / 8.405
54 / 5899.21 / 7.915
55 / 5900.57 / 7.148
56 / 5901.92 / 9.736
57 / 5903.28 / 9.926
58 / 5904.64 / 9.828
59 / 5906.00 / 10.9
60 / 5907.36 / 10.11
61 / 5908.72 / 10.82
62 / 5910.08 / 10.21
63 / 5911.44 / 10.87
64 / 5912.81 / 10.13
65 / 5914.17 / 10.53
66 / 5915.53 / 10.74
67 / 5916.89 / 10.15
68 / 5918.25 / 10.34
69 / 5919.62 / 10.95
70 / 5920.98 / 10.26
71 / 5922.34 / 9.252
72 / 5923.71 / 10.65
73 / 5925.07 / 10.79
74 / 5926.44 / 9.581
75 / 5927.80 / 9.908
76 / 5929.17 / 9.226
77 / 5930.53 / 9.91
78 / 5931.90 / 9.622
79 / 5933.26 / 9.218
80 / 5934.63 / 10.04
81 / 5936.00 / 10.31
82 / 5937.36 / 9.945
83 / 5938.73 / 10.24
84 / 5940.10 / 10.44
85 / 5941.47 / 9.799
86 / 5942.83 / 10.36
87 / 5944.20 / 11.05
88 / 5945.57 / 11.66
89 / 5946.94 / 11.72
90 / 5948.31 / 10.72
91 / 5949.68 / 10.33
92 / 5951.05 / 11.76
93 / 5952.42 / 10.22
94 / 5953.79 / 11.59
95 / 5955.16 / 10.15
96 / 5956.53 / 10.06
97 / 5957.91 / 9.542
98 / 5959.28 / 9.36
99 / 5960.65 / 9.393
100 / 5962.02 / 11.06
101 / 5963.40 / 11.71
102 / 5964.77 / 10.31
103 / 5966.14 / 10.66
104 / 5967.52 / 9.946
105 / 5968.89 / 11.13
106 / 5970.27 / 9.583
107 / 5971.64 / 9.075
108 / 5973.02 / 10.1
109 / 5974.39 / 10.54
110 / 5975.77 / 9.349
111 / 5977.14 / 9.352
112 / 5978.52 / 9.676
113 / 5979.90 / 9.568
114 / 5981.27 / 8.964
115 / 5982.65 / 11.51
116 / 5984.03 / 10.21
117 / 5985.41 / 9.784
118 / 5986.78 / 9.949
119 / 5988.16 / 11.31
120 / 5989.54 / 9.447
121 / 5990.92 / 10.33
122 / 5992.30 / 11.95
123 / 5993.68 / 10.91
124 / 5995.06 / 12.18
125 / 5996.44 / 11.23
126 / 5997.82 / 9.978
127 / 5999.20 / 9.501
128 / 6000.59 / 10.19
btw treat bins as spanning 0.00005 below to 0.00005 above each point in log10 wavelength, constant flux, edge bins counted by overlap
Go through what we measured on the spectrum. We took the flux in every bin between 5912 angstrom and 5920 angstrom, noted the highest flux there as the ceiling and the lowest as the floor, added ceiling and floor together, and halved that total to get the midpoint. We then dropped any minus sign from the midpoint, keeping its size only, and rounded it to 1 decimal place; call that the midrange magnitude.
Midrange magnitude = 10.5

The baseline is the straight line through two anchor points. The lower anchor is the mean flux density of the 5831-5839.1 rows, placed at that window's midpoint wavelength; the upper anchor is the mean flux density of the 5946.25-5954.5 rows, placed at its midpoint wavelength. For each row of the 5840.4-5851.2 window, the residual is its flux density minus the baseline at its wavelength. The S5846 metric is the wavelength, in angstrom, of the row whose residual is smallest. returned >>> 5850.51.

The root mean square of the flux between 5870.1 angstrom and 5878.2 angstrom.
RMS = 10.0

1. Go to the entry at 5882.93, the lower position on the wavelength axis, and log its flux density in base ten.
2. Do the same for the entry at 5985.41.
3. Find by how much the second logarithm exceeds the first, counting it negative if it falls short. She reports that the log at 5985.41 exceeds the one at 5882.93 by 0.00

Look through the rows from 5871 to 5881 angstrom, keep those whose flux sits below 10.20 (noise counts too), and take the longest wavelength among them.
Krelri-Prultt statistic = 5878.87 angstrom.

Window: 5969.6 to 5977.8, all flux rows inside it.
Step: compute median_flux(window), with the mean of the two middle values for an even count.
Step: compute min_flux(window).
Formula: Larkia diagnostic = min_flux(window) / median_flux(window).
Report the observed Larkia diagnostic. 0.959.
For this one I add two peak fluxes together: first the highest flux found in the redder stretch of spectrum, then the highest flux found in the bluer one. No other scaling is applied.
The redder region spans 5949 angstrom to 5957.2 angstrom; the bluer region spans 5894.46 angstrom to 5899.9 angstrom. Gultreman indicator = 20.5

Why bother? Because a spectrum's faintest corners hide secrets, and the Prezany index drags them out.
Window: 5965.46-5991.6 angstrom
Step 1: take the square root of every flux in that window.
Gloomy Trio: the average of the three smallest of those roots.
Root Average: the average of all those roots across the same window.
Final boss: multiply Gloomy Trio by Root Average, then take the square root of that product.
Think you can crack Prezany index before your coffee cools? 3.09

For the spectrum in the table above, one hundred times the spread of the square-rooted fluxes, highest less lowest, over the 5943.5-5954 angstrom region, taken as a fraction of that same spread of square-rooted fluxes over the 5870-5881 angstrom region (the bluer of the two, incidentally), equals 105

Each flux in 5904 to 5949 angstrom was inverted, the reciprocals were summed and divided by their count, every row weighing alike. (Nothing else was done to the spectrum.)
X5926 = 0.097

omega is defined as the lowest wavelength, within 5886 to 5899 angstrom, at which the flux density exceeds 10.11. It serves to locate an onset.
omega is 5886.99 angstrom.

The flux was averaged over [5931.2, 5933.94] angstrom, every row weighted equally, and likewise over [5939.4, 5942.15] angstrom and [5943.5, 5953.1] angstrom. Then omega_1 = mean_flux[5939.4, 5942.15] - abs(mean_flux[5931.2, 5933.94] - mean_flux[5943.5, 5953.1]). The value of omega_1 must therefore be 8.5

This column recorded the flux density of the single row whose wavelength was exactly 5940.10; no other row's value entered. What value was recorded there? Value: 10.44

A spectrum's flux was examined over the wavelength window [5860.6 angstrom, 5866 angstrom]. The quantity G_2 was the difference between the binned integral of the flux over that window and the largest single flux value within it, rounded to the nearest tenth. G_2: 43.9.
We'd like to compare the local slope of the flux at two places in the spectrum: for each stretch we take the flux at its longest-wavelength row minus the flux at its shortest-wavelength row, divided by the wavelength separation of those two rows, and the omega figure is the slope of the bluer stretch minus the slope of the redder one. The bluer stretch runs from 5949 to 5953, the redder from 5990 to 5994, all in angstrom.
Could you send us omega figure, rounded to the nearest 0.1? -0.3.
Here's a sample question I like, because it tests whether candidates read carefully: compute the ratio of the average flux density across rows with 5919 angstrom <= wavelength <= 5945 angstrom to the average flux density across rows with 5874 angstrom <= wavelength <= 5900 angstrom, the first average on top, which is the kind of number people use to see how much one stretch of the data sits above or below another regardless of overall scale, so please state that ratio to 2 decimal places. 1.11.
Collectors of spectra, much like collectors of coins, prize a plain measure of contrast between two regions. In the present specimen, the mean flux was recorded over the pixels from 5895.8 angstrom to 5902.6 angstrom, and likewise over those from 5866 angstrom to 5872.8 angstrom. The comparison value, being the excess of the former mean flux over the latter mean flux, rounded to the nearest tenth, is -1.7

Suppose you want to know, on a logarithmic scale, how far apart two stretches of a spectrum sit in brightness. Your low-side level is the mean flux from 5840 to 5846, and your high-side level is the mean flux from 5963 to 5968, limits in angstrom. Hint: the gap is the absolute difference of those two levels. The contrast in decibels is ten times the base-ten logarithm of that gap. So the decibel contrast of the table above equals -2.6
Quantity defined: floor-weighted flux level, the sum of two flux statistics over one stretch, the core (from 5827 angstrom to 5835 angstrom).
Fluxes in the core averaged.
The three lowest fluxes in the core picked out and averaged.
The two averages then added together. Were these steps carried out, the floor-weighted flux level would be 21.8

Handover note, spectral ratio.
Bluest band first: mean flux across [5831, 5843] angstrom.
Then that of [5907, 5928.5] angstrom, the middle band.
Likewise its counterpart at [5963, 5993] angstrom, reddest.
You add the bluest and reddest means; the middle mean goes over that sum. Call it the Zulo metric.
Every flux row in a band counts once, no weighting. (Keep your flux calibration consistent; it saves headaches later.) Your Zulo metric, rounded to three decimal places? 0.486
